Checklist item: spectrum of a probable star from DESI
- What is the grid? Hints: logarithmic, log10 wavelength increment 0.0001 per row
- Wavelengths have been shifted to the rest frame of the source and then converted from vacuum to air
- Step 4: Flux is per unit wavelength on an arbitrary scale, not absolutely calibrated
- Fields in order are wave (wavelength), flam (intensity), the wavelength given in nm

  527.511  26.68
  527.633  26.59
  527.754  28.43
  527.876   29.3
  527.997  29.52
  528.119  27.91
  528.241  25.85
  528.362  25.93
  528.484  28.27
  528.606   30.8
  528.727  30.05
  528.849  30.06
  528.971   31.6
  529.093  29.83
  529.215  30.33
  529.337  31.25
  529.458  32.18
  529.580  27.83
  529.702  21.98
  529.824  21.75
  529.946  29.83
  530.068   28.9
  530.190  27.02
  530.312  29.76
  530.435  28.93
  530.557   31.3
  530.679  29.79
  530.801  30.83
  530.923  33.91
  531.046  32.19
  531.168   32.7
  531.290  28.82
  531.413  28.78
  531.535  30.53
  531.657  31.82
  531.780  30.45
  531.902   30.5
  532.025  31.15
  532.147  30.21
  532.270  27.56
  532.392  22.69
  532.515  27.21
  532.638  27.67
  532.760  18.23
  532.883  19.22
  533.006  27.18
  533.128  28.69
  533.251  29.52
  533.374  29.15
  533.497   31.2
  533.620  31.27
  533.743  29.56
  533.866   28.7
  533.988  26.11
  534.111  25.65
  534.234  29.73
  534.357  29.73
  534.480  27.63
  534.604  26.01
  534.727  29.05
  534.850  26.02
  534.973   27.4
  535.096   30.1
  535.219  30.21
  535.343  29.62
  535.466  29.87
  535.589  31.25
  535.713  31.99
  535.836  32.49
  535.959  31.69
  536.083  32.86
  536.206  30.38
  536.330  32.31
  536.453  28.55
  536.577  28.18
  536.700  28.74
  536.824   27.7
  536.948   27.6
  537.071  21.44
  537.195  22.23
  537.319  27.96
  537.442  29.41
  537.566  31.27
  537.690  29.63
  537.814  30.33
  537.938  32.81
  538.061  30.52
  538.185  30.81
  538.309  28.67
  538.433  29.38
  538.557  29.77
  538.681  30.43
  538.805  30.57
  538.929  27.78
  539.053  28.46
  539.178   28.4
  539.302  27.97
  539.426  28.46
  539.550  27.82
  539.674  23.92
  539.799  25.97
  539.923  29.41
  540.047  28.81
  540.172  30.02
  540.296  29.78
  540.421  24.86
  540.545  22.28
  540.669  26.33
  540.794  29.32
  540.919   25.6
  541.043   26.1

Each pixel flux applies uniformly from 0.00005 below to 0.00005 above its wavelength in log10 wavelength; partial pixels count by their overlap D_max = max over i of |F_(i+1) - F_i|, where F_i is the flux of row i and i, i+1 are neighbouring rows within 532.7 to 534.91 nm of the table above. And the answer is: 8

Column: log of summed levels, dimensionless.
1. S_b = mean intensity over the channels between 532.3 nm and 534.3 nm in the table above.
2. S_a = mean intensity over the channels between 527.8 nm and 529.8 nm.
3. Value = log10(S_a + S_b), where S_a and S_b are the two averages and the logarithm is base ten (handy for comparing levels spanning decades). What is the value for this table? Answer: 1.747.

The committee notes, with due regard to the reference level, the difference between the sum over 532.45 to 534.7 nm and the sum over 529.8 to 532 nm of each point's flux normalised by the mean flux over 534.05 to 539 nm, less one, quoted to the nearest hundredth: -1.55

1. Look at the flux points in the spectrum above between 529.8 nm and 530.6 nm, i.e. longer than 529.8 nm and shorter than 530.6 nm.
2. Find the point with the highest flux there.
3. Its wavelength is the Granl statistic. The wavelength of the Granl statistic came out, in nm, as 530.557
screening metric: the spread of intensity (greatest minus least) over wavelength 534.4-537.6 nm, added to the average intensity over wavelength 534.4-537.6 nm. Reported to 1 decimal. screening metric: 40.3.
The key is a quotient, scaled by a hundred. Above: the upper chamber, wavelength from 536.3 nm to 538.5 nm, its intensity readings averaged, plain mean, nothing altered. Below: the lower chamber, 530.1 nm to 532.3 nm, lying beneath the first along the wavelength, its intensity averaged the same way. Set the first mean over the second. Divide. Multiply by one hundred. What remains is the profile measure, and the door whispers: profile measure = 95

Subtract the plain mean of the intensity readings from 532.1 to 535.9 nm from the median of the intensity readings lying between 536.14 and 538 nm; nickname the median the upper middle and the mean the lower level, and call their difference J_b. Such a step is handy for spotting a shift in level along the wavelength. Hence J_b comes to 0.65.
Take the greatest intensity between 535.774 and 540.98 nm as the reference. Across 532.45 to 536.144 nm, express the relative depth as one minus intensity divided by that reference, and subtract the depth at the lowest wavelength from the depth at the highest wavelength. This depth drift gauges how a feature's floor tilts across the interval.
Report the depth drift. -0.17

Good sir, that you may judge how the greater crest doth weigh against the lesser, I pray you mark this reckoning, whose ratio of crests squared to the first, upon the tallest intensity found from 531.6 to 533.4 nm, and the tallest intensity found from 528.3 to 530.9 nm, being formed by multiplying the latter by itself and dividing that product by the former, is 32.5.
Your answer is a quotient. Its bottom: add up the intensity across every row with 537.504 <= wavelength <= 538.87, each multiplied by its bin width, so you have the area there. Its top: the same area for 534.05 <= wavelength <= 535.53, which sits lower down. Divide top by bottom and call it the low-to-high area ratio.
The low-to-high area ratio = 1.0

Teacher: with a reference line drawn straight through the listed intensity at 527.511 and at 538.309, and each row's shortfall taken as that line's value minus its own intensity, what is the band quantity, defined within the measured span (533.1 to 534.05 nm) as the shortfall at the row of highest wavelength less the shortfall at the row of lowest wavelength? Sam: 2.7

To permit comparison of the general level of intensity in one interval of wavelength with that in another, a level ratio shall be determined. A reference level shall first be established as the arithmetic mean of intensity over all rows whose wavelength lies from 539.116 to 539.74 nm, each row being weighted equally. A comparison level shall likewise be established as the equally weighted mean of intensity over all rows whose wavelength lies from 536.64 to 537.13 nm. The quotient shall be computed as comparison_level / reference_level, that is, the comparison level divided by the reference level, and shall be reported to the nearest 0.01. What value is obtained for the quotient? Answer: 0.97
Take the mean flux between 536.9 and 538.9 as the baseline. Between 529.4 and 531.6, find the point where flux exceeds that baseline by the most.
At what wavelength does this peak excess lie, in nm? 530.923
